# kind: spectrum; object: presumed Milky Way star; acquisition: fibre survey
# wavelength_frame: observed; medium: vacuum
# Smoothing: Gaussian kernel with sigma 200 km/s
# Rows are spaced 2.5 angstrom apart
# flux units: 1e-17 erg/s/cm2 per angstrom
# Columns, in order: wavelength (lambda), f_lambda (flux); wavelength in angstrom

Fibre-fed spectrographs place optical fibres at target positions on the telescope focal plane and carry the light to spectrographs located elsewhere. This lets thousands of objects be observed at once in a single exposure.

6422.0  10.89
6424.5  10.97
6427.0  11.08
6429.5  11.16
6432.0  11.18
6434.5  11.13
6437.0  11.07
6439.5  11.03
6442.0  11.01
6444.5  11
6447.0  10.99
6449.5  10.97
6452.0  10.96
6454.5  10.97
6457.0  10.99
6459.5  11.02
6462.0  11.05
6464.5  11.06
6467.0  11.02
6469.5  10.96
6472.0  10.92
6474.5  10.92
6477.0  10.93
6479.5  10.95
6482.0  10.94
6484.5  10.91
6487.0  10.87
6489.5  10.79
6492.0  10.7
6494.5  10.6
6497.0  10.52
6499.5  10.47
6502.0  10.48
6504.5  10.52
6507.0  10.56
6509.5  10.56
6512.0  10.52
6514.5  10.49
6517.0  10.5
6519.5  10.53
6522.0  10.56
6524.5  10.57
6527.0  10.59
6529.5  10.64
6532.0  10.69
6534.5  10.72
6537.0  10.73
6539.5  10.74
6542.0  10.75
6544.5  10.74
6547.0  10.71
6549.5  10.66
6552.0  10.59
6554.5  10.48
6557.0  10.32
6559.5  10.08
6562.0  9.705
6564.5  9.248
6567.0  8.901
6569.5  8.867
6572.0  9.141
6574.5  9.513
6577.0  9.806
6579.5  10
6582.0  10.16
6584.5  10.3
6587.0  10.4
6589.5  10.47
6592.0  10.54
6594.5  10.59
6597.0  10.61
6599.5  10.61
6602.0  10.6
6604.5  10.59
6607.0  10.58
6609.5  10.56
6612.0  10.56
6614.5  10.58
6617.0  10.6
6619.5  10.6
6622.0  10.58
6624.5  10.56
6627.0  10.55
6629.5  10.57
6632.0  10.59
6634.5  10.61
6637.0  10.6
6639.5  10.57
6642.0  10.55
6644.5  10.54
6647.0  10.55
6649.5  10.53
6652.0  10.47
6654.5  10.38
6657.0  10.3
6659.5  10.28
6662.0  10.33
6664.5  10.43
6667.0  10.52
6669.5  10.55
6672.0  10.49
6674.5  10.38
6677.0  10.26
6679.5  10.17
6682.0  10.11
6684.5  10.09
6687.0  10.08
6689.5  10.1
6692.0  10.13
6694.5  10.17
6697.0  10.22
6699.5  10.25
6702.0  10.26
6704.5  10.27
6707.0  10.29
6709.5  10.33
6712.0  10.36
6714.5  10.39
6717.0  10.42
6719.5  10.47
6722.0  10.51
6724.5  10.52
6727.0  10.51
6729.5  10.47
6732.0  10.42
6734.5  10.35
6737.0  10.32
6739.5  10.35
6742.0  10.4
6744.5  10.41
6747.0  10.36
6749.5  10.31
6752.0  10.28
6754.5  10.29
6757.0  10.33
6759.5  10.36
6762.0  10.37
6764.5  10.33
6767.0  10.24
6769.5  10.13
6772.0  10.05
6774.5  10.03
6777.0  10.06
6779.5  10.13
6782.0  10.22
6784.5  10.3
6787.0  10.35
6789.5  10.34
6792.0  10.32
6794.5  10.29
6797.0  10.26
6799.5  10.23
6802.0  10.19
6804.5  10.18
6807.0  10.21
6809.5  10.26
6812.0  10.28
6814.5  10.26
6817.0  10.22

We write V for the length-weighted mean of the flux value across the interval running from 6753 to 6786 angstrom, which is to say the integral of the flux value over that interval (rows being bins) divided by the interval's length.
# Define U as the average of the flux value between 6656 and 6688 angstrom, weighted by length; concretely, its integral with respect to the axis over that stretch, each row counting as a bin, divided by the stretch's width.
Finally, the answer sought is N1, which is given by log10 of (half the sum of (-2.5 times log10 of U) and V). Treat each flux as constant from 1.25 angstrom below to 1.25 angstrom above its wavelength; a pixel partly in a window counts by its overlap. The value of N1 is 0.585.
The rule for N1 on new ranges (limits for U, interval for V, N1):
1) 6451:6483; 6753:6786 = 0.581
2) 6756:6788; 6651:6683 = 0.593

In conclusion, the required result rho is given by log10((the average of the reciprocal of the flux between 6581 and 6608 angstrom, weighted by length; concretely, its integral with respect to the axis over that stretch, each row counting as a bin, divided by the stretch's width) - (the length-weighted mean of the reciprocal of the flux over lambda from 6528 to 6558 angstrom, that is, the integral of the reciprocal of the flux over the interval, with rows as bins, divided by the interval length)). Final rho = -2.9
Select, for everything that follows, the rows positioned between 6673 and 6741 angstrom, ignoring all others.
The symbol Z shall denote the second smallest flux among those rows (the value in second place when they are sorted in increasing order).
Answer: 10.09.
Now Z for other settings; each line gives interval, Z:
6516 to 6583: 8.901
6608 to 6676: 10.3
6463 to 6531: 10.48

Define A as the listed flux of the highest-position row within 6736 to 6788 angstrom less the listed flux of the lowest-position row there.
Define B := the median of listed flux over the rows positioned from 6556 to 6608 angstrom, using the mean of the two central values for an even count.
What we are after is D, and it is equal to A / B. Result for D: 0.00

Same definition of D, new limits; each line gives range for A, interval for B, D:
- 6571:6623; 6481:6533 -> 0.14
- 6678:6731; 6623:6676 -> 0.03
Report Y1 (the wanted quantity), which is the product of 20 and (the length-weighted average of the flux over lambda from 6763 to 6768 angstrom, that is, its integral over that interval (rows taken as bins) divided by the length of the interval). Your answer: 206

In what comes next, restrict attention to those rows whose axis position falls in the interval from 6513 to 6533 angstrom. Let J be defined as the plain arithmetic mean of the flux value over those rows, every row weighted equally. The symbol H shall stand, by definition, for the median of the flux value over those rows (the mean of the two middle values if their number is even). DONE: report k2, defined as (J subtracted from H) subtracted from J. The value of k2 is 10.6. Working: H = 10.6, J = 10.6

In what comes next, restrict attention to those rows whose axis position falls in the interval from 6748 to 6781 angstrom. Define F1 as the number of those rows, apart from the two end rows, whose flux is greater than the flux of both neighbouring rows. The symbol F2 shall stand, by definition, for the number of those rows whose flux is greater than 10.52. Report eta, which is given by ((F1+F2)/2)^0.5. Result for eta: 0.7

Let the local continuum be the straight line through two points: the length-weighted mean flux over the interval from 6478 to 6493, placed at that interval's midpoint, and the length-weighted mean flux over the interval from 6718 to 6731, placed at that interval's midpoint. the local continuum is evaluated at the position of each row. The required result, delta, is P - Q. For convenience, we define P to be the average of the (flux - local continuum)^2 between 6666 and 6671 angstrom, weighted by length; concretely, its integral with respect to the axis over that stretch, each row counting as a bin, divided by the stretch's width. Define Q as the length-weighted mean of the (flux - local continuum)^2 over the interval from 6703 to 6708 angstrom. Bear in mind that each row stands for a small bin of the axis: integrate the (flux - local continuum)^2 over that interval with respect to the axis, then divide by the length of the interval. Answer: -0.057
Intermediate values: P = 0.00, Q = 0.06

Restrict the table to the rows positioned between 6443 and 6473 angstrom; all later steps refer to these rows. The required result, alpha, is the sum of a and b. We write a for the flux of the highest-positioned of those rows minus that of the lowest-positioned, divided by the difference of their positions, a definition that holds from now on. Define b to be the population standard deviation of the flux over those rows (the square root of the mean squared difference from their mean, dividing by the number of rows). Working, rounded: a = -0.0029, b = 0.039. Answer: 0.036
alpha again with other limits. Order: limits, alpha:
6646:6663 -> 0.088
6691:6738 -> 0.118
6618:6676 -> 0.095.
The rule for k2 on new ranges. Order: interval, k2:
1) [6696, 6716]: 10.3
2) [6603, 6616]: 10.6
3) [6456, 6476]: 11.0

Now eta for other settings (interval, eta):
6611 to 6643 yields 2.6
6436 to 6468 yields 2.6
